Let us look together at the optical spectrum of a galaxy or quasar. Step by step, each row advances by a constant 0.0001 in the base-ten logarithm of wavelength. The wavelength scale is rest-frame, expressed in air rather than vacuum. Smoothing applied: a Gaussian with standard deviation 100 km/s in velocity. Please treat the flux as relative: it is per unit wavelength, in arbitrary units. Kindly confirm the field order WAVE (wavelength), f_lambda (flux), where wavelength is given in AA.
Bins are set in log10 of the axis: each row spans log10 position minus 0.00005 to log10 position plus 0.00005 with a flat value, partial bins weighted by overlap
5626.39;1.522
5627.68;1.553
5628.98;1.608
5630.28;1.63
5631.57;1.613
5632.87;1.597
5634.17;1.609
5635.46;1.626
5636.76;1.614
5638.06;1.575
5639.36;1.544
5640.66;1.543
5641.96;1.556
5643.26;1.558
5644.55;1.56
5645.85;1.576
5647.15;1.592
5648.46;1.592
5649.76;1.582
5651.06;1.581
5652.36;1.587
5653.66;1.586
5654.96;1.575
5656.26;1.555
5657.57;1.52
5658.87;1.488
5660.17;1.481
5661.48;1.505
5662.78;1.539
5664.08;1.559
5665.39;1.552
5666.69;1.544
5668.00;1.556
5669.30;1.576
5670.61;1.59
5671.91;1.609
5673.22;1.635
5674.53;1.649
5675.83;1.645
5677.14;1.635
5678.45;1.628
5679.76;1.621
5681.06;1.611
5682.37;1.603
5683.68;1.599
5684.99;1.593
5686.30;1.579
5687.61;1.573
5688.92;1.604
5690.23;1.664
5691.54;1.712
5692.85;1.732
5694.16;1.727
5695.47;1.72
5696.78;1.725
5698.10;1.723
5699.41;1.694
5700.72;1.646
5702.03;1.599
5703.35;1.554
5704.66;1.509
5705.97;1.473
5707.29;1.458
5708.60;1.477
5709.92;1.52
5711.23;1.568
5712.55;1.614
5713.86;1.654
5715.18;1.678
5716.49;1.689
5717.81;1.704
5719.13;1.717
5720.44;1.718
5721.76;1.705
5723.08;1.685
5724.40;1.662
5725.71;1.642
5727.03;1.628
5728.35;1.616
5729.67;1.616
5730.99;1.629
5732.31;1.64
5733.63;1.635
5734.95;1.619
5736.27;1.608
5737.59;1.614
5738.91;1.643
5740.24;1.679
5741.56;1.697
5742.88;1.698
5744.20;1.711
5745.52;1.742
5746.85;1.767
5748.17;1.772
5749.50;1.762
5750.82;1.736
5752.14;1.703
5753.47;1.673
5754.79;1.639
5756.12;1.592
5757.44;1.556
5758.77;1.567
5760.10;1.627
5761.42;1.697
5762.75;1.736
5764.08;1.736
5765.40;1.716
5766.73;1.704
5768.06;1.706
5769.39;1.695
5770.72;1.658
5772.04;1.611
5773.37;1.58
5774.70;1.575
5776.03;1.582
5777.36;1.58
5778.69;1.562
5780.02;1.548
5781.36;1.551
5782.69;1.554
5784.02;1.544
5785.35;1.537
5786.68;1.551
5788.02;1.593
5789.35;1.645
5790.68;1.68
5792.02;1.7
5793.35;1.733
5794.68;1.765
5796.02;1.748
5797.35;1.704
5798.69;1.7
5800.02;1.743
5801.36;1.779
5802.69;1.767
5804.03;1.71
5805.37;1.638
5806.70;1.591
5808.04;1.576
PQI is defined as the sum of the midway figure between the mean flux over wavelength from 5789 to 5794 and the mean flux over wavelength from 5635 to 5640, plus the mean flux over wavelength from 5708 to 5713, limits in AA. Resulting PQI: 3.18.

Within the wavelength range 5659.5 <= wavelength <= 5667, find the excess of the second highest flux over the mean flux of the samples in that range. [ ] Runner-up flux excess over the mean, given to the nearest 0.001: 0.022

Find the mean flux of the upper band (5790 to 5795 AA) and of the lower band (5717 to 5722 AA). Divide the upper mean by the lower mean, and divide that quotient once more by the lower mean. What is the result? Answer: 0.59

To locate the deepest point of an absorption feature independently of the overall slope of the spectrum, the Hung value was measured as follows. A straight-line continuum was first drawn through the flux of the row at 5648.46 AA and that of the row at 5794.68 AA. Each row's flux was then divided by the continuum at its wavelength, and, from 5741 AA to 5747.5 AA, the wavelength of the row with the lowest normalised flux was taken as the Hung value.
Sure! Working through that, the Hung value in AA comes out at 5742.88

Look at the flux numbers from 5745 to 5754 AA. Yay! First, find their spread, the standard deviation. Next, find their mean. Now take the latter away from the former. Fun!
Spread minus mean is -1.70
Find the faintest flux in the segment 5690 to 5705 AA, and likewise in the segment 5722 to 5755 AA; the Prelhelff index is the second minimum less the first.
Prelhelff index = 0.10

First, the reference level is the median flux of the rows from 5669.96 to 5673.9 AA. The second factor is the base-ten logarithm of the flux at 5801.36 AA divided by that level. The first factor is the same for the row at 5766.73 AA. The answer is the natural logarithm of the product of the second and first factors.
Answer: -6.8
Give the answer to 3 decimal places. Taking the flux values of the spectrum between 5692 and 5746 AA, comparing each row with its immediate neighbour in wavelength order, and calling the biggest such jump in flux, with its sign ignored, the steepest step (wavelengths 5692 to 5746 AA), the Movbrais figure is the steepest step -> 0.048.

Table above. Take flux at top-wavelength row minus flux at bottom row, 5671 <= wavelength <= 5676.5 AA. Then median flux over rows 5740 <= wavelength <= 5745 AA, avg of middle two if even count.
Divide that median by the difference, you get 47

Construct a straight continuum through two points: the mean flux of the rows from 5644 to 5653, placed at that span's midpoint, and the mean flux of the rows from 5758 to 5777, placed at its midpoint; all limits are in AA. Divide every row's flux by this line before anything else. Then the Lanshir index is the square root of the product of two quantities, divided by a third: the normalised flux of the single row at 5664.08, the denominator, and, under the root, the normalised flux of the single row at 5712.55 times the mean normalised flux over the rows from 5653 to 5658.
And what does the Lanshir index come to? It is 1.01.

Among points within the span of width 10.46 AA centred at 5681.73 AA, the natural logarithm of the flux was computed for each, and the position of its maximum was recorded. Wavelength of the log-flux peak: 5677.14 AA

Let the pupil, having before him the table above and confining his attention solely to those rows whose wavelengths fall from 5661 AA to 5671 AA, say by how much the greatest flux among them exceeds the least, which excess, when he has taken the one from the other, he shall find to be 0.085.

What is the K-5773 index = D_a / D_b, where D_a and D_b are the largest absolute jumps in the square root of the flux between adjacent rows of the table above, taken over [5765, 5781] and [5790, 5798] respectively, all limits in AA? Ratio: 1.1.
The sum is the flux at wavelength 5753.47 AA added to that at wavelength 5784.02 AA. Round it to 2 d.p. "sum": 3.22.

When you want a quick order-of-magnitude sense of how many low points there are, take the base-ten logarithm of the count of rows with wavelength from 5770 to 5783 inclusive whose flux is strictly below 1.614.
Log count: 1.0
